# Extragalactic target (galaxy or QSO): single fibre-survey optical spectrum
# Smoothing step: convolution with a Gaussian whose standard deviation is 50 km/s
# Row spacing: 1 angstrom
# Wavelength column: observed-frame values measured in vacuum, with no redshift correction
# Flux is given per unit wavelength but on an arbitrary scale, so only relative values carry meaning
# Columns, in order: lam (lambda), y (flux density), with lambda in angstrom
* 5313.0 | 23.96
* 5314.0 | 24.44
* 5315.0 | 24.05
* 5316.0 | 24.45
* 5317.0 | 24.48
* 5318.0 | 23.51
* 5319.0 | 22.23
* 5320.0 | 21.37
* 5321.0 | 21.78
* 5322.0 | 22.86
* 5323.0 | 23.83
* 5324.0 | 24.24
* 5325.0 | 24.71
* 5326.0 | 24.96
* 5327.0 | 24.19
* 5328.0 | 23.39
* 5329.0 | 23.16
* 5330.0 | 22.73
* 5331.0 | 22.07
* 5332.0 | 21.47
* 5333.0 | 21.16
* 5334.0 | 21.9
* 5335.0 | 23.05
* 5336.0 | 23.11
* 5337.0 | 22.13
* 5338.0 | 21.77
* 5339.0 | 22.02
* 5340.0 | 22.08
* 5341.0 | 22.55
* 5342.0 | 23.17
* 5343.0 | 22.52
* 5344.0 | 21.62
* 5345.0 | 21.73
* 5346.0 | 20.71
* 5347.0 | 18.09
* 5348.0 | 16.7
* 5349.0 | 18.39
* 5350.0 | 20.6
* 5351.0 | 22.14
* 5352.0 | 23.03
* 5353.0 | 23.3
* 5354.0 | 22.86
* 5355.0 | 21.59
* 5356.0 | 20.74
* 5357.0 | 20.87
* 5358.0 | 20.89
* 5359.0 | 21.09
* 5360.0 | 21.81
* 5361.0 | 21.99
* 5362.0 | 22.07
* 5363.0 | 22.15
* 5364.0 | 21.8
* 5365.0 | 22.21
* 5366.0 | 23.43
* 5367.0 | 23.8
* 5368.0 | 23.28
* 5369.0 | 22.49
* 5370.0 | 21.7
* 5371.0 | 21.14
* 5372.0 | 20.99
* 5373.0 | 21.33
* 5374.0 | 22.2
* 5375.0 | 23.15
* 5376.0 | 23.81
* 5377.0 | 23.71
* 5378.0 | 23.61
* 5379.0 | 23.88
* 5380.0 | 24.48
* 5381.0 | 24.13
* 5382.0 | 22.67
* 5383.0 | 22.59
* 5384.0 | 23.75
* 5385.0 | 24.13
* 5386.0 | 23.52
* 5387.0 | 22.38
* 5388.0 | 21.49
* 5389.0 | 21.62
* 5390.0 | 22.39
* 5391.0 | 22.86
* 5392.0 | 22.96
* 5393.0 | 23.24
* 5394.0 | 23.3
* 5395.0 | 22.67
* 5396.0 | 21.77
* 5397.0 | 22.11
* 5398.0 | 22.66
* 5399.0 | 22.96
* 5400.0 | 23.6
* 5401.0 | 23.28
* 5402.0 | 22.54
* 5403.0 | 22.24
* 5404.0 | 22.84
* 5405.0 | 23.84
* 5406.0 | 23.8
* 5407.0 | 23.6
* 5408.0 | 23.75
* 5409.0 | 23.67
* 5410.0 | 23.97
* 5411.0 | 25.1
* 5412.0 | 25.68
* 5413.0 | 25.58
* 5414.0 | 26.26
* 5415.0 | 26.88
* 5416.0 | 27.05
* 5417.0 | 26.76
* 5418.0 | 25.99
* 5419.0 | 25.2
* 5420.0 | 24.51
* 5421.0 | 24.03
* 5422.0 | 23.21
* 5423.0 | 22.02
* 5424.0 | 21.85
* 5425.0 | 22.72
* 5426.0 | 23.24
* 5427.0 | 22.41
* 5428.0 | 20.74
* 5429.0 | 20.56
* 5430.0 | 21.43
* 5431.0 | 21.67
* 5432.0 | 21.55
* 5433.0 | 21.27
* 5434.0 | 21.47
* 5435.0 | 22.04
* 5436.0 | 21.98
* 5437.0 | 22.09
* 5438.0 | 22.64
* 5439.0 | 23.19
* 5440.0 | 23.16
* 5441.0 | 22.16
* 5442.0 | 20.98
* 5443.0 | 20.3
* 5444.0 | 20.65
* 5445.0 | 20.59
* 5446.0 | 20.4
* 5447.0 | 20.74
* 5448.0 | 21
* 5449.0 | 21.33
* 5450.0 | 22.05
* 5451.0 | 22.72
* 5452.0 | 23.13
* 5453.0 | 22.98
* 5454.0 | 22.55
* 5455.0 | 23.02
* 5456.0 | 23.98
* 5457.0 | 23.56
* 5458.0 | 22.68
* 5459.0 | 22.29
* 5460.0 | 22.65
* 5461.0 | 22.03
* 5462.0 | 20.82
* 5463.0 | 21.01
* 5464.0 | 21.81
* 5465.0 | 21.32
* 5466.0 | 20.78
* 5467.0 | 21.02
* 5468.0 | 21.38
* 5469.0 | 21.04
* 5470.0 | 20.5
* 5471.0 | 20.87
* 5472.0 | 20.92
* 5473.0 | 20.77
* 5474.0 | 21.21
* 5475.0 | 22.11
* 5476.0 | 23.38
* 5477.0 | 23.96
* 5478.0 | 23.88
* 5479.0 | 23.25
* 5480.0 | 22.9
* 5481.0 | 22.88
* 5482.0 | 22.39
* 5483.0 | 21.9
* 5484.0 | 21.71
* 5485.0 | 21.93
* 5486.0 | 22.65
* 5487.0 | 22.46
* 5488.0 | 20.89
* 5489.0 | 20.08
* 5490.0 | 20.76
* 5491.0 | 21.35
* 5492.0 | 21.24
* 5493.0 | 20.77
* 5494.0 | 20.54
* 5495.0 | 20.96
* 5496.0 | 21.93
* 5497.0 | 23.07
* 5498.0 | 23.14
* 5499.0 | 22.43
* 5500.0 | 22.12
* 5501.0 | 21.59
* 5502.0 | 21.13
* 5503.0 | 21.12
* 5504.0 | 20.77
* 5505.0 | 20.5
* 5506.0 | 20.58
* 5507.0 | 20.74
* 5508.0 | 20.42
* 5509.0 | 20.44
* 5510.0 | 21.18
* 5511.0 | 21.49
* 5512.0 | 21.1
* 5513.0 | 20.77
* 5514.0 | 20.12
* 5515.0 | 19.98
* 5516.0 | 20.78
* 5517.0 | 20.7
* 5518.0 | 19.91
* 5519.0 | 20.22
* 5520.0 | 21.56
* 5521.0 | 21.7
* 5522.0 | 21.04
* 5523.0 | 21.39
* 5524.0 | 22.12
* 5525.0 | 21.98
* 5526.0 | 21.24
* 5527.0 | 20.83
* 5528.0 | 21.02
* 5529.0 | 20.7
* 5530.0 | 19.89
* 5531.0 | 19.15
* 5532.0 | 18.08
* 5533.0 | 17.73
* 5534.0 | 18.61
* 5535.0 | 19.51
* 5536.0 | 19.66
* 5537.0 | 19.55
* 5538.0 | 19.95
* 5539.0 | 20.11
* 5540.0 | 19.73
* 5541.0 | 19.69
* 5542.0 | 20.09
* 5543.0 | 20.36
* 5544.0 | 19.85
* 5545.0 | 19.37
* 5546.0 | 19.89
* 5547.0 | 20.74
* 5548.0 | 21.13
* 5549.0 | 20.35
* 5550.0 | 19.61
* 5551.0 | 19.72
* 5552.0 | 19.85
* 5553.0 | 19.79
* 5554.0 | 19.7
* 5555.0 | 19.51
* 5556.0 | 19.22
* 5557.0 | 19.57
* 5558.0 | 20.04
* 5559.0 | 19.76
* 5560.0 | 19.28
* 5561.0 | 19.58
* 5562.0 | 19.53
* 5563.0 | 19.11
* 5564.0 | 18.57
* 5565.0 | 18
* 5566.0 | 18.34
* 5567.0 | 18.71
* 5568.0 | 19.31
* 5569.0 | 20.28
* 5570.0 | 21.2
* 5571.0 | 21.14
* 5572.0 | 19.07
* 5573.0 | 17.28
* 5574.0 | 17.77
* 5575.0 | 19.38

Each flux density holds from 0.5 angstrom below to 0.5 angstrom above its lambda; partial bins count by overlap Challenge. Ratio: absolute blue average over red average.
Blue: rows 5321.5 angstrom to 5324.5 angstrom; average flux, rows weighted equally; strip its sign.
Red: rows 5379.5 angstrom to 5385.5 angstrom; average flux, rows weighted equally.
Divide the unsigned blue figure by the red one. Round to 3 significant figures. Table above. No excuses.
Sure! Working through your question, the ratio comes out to 1.00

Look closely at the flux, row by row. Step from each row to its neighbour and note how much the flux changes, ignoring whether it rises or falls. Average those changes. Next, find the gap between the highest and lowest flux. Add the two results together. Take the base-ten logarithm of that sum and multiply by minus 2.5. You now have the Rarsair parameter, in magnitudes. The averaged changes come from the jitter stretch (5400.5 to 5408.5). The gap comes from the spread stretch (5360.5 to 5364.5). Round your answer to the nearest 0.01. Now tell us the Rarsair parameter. 0.27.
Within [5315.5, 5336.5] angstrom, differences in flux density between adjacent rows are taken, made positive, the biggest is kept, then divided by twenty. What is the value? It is 0.064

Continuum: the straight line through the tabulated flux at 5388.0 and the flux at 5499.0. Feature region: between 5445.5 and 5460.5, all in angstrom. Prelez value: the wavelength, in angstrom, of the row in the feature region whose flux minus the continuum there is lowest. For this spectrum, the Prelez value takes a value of 5446.0 angstrom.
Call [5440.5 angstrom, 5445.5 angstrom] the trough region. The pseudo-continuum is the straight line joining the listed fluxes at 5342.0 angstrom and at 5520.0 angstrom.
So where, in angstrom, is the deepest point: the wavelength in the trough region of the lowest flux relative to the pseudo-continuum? 5443.0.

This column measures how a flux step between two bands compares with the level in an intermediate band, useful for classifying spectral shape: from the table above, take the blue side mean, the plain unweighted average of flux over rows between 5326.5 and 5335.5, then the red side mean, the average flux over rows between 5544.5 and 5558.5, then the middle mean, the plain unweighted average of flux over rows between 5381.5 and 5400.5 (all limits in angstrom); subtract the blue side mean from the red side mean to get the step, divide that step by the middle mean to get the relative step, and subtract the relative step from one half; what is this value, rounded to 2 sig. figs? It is 0.62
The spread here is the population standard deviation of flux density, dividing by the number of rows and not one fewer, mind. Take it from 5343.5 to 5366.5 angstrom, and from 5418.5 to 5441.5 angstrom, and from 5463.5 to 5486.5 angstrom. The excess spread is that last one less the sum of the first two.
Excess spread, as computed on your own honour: -1.7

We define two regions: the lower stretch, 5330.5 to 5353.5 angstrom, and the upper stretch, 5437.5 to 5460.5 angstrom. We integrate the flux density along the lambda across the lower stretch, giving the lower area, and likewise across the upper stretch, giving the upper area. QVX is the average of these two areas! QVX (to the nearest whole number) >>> 502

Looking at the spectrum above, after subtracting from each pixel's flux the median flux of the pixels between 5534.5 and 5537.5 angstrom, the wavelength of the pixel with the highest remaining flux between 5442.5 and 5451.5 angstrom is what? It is 5451.0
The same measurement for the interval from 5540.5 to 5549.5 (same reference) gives 5548.0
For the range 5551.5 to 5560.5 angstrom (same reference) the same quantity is 5558.0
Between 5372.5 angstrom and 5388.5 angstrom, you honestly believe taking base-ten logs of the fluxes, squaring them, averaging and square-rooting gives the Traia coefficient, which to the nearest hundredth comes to 1.36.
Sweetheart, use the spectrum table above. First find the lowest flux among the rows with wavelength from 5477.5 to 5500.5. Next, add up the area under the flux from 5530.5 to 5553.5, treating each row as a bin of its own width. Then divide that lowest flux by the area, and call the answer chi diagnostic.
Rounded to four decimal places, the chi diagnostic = 0.0444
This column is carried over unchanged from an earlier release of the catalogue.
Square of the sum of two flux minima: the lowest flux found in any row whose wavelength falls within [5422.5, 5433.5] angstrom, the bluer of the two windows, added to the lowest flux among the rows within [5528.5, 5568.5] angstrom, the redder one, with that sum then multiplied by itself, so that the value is 1466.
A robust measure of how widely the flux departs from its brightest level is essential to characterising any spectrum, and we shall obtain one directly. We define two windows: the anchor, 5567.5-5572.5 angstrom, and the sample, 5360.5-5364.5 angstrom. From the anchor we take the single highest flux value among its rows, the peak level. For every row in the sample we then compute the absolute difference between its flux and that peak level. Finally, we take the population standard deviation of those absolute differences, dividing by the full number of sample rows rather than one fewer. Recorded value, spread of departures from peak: 0.13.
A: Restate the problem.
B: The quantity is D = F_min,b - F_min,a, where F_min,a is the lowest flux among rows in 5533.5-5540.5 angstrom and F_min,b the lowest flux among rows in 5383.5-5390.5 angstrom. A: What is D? 2.88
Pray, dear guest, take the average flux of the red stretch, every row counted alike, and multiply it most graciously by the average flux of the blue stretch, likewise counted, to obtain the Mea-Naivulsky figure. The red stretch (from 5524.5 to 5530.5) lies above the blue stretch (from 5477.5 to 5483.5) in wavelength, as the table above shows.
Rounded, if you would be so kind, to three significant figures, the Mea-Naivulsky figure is 479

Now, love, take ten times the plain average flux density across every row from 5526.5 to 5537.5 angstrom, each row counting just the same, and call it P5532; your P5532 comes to 195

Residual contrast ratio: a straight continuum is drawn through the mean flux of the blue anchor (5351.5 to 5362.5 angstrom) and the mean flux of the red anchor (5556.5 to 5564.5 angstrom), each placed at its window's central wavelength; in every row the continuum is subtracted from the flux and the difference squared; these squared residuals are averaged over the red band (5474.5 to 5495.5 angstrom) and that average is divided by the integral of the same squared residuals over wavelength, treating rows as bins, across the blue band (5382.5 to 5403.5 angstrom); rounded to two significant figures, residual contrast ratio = 0.081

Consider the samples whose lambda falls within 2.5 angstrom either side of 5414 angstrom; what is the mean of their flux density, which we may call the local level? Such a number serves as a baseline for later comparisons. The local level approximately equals 26.3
